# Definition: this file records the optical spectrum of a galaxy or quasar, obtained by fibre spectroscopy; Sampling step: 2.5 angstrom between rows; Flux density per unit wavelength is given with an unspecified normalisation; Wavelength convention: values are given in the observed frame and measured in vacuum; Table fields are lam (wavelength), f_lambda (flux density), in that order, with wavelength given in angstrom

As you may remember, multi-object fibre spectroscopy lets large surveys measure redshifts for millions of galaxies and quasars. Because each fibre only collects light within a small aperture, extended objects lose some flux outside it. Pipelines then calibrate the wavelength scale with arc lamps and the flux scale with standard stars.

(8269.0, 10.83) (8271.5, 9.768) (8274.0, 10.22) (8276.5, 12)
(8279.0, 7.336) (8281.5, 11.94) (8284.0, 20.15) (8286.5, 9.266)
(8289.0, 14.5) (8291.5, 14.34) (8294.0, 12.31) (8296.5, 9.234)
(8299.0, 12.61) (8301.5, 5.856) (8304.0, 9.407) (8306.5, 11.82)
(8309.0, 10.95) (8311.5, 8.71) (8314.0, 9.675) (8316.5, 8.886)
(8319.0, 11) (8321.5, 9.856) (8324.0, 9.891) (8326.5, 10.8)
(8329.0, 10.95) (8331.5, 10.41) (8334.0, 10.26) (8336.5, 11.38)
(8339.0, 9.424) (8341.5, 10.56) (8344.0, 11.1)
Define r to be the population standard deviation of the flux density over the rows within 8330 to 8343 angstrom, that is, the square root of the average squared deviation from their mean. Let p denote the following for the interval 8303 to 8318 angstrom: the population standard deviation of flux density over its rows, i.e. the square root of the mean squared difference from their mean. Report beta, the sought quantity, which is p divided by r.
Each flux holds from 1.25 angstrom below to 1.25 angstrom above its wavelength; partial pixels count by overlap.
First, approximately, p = 1.1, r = 0.6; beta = 2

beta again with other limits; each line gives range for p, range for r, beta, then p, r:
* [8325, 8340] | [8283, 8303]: 0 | 0.6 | 4.0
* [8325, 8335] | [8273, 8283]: 0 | 0.3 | 1.9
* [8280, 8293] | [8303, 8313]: 3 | 3.6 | 1.2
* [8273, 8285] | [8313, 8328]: 6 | 4.3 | 0.7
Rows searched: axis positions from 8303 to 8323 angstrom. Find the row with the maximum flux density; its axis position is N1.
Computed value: 8306.5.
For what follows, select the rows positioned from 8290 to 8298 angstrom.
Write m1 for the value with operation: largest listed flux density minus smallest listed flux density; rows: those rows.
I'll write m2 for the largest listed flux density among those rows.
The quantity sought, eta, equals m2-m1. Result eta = 9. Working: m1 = 5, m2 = 14.34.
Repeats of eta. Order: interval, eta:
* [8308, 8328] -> 9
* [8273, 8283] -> 7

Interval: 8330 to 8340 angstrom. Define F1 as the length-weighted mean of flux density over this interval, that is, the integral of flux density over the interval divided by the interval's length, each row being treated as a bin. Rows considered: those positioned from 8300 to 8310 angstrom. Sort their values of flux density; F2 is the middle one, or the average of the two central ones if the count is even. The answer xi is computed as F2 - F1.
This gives -0.23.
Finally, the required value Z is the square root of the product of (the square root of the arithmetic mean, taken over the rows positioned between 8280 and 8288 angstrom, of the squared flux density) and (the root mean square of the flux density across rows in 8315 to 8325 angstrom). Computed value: 12.0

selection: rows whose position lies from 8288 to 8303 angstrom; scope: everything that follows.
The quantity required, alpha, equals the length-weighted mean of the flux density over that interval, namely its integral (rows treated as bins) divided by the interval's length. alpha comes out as 11.4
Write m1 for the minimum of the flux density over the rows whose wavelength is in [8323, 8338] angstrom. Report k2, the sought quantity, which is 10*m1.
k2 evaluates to 99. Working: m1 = 9.891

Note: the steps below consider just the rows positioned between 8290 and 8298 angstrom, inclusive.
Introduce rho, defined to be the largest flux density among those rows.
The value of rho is 14.34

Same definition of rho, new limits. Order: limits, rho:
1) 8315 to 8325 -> 11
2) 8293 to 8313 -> 12.61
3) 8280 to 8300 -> 20.15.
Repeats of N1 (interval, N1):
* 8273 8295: 8284.0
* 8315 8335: 8319.0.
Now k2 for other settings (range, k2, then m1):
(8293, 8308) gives 59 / 5.856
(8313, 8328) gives 89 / 8.886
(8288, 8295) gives 123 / 12.31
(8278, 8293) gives 73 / 7.336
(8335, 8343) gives 94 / 9.424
